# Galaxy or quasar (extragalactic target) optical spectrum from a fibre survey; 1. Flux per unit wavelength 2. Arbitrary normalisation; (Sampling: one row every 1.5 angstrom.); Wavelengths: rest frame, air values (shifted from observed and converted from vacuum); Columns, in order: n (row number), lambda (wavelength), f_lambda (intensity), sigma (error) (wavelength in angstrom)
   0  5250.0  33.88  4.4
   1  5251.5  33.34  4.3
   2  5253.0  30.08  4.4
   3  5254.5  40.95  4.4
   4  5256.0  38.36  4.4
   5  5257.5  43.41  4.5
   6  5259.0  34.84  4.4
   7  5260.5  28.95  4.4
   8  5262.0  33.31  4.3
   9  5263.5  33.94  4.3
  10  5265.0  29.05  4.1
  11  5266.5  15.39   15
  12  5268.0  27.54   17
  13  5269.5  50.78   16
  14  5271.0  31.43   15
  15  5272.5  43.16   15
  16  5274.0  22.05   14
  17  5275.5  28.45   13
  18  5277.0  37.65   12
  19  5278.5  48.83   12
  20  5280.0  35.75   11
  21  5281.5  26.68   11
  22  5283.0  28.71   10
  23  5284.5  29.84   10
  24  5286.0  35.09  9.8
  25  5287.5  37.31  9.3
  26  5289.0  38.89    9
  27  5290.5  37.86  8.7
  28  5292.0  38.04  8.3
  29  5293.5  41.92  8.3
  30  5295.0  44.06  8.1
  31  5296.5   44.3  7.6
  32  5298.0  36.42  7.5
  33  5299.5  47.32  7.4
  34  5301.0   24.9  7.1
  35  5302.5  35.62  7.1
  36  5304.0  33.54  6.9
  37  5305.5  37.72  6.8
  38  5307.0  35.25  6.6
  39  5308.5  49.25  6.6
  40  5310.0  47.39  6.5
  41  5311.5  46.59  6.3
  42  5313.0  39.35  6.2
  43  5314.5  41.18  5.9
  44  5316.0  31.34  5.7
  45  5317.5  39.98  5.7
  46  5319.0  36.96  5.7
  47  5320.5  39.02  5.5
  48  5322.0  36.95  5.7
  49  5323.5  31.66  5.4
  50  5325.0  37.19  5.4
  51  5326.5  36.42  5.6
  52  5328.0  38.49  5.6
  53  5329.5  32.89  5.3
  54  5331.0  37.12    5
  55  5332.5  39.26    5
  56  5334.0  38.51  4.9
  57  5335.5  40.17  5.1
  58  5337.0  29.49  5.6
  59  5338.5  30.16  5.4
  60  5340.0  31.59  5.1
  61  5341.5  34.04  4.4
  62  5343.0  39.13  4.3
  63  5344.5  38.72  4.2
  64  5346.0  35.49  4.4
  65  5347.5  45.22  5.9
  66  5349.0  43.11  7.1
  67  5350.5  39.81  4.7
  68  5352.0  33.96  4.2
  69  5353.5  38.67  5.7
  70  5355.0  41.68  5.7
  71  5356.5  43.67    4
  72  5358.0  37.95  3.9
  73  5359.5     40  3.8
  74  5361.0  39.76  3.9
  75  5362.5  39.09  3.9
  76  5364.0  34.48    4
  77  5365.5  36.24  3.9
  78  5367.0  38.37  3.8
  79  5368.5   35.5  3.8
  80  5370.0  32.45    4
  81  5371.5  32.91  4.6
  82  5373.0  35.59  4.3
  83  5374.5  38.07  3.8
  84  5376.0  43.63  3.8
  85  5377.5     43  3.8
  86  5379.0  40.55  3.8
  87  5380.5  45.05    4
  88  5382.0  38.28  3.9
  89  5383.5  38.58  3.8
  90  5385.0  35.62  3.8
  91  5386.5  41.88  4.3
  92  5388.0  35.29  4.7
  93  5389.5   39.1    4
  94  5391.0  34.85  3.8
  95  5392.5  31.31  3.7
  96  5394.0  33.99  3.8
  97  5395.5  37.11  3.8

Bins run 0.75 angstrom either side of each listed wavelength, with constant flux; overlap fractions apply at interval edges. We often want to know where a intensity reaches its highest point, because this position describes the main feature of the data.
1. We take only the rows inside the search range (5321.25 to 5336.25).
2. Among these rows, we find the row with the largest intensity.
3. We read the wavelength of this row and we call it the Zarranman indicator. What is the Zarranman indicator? 5335.5 angstrom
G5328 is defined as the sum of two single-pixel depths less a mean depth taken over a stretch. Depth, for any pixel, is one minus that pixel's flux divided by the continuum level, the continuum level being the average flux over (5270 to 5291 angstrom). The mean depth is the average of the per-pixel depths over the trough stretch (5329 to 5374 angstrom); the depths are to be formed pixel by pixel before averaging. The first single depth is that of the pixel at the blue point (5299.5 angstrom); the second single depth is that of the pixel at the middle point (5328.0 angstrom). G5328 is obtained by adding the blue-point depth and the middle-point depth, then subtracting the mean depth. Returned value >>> -0.41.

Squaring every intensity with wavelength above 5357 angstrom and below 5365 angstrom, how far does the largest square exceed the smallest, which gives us 411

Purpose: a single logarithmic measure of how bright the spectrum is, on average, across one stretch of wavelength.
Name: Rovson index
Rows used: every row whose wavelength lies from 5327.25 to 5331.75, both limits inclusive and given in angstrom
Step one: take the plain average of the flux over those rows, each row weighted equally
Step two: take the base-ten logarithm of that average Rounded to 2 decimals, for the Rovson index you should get 1.56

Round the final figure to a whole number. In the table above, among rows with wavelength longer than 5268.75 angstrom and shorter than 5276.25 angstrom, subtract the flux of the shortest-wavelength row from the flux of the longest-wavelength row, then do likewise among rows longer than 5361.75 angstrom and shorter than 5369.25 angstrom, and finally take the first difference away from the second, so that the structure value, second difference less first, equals 19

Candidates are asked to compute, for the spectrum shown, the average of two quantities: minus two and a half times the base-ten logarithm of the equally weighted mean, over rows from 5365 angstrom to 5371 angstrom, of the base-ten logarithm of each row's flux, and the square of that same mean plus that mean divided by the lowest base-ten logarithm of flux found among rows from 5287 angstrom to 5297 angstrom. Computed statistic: 1.46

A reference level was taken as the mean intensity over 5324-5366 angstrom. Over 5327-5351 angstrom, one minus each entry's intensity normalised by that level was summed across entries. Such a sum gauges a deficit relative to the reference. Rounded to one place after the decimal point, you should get 0.2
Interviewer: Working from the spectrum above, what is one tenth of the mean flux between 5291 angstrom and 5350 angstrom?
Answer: 3.8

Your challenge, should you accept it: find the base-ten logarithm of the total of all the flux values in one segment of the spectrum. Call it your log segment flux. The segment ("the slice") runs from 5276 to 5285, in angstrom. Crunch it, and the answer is 2.317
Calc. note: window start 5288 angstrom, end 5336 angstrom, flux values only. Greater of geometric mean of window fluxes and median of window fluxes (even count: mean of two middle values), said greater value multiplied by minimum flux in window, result 953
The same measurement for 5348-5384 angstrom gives 1253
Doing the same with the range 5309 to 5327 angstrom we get 1203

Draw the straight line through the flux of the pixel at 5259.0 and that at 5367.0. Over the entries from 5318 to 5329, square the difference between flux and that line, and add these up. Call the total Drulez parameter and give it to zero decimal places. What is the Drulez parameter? 35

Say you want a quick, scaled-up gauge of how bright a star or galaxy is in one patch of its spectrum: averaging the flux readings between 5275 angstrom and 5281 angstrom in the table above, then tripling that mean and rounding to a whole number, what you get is 113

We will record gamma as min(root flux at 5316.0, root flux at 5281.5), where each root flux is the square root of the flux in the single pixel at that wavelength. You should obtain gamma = 5.2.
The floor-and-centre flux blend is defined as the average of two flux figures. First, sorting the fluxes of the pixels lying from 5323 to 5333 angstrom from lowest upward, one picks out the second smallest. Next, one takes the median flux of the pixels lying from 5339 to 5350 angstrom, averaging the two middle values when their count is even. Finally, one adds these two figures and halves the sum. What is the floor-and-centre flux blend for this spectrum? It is 35.8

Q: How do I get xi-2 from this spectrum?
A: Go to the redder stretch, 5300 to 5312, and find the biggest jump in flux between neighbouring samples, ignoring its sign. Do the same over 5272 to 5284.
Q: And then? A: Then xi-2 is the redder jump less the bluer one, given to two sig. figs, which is -7.1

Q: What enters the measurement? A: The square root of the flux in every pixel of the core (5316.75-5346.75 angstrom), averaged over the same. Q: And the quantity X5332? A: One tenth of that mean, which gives 0.601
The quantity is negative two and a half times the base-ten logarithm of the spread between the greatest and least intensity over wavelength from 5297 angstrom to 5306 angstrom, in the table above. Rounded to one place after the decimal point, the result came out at -3.4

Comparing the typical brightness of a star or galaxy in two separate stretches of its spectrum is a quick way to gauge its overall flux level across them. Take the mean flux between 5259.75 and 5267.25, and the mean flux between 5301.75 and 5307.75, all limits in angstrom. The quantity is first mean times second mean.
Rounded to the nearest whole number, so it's 999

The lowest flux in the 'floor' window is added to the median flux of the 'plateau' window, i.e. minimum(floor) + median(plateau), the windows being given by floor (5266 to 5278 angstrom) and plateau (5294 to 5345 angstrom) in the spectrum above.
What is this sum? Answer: 53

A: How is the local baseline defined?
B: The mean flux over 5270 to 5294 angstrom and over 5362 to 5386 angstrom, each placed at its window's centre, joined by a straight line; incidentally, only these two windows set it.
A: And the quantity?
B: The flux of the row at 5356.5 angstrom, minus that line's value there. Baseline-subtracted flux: 6.2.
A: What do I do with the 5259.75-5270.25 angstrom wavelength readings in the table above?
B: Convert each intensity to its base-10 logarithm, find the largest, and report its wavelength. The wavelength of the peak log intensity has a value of 5269.5 angstrom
